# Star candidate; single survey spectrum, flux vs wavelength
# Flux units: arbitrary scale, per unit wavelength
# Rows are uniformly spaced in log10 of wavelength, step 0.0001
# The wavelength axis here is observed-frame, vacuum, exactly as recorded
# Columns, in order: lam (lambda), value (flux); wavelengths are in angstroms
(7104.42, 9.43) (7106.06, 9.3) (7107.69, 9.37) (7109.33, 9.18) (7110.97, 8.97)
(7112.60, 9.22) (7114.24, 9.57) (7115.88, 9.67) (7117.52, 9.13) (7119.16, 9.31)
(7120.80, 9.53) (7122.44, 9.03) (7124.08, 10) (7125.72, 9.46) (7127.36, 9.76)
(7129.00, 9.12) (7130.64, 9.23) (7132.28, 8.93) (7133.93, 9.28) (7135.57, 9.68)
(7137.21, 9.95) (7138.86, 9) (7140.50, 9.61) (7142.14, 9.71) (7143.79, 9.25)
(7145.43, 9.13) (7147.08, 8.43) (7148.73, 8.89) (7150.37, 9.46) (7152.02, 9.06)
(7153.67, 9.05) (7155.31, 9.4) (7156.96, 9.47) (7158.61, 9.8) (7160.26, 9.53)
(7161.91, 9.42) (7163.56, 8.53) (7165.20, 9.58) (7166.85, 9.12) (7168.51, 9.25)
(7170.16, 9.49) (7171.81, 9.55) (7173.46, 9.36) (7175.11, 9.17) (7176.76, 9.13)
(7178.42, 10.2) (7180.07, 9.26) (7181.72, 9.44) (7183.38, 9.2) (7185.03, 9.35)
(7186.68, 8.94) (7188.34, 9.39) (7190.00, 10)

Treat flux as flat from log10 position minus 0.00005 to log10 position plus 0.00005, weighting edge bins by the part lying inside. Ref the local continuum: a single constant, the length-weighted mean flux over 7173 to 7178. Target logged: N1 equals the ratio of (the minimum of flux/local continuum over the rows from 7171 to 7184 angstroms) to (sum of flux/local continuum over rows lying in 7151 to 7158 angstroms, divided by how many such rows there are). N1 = 0.988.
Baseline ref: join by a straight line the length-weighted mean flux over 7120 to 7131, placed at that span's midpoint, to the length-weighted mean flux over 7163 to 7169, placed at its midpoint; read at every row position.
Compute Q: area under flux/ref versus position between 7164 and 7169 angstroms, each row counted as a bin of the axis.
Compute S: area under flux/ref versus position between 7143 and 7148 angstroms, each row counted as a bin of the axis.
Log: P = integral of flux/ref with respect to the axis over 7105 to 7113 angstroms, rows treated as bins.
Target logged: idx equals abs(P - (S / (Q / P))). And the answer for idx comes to 0.4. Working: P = 7.7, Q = 5.1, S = 4.8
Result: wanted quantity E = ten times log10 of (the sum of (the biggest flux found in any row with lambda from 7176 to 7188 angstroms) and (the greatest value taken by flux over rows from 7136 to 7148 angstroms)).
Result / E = 13.0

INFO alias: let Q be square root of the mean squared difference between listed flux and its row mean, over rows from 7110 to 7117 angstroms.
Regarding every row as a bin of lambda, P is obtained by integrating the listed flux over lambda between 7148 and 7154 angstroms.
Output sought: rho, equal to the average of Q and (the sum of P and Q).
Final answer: 27.7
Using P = 54.7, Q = 0.28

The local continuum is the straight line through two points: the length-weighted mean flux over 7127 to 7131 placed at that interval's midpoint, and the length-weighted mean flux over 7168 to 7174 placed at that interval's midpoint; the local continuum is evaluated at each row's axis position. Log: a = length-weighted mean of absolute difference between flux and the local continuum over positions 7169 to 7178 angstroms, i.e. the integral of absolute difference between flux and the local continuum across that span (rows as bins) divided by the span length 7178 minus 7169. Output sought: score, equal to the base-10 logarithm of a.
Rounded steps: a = 0.19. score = -0.7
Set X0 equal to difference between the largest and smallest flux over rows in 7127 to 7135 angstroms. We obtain 0.83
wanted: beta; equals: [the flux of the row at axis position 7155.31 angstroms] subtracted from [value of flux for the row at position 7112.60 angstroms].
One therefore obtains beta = -0.2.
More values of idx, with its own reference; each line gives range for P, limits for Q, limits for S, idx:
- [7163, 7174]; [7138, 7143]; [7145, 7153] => 6.0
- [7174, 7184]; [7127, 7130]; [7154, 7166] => 32.3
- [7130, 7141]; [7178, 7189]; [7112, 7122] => 1.5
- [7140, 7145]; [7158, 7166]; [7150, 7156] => 1.4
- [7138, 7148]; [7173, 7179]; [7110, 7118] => 2.4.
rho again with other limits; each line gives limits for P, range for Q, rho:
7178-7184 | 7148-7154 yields 28.7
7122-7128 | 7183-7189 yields 29.0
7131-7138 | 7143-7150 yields 33.4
